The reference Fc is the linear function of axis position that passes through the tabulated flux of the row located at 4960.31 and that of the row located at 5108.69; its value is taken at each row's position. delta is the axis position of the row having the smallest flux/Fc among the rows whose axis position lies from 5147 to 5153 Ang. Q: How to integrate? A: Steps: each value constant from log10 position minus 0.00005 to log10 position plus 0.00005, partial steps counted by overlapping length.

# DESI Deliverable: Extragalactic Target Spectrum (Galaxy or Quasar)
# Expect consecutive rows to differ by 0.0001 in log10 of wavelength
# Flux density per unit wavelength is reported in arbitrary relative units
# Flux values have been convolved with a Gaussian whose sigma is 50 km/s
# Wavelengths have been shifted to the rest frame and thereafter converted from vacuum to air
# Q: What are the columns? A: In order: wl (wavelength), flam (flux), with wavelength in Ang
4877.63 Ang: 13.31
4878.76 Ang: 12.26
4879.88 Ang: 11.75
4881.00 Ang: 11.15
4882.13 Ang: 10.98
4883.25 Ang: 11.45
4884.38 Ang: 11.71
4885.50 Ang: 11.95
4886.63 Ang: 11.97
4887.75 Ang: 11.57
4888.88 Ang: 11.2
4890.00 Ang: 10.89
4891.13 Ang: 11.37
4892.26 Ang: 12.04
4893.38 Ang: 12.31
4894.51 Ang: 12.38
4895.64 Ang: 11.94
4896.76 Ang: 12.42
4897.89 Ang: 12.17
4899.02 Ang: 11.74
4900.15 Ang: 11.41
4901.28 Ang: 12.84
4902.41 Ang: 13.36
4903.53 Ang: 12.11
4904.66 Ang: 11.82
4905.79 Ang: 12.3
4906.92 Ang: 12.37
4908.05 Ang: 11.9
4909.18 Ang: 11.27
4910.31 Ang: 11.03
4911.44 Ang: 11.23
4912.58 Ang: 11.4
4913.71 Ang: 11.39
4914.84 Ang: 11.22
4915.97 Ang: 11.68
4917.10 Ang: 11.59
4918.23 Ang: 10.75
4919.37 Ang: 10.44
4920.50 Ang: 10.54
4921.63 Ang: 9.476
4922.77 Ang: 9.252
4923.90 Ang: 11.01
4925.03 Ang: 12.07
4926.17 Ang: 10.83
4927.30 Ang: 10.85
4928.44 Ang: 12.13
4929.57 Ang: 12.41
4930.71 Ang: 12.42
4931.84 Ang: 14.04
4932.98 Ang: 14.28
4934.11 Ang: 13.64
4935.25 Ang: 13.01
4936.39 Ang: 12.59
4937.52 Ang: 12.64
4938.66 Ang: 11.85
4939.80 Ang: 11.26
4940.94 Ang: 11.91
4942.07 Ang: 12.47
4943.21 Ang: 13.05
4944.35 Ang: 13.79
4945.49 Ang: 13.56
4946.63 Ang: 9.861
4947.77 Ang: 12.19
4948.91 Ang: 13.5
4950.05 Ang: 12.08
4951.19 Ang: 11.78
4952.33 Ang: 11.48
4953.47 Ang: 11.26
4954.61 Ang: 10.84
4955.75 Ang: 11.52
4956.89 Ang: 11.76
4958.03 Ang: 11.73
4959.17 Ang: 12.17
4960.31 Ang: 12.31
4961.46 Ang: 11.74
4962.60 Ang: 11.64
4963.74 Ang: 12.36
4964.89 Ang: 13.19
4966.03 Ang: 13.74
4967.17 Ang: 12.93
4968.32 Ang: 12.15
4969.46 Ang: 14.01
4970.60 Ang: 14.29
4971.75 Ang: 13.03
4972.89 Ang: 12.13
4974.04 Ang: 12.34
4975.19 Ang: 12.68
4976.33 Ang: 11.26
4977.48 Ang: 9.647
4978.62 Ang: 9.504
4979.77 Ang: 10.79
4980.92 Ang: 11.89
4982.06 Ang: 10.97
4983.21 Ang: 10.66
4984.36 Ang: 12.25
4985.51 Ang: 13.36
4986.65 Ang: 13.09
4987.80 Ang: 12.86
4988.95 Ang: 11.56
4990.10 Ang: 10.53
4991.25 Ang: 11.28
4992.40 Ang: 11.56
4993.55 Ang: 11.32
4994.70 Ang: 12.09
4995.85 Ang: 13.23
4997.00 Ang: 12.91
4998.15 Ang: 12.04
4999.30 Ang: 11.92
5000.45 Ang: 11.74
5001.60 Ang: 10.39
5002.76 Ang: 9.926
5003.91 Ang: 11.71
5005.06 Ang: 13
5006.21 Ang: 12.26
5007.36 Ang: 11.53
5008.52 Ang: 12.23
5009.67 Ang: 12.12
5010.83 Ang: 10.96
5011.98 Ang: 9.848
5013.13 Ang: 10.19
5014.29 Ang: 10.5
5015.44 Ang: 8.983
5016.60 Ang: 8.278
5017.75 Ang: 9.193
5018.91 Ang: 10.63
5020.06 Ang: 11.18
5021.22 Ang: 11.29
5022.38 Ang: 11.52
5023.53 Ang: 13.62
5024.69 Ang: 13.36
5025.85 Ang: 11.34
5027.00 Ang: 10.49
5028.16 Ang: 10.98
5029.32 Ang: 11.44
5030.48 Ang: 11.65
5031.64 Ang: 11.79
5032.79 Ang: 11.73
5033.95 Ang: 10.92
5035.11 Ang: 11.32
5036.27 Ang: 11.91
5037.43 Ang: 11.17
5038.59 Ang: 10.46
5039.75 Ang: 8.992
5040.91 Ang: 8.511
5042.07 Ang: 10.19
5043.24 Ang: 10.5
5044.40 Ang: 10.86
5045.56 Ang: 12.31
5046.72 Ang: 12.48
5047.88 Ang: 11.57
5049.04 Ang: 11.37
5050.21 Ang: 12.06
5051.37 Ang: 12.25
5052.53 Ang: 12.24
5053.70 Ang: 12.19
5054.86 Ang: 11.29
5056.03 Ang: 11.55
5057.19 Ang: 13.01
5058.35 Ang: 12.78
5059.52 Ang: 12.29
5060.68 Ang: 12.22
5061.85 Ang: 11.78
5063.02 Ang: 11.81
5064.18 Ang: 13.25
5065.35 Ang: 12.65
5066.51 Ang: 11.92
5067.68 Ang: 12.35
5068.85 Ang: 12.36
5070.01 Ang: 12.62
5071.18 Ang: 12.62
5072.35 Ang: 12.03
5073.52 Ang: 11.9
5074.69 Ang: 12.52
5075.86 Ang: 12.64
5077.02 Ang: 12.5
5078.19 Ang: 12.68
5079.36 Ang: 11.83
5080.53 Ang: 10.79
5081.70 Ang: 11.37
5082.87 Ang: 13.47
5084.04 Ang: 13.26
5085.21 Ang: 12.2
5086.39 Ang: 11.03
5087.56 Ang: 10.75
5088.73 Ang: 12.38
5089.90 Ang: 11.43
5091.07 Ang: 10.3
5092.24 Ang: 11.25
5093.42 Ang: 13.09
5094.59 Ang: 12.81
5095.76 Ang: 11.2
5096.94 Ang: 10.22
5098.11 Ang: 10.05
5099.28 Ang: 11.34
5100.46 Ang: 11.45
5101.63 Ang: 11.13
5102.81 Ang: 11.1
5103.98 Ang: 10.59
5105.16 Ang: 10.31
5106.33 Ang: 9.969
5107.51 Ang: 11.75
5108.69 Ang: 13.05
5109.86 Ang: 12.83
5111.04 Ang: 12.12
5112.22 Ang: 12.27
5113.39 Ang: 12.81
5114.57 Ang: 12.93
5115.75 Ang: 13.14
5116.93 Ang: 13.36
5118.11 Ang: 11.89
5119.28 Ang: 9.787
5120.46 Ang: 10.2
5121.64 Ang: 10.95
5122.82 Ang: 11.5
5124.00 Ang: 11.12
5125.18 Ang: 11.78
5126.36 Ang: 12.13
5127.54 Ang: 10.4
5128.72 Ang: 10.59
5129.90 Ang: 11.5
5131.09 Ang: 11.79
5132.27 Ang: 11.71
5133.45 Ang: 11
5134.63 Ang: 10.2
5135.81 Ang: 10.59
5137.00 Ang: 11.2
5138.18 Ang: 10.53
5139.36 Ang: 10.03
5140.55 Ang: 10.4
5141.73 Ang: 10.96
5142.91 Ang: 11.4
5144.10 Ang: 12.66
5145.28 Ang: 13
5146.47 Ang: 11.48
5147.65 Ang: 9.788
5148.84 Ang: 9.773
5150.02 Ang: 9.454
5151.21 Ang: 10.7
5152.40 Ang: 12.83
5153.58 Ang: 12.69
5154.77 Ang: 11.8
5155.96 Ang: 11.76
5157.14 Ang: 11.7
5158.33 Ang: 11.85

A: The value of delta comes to 5150.02 Ang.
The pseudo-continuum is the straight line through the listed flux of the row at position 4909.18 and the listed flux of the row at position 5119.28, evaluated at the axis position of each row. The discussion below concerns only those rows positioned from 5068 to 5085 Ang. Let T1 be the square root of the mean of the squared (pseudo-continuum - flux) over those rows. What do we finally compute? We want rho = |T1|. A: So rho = 2.3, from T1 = 2.3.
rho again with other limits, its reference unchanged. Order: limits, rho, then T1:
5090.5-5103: 1.6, 1.6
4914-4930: 0.9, 0.9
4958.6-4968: 1.8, 1.8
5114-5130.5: 2.0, 2.0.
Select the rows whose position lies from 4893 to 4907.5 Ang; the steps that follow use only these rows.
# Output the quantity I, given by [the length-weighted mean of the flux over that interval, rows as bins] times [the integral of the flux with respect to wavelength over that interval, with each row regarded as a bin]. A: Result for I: 2173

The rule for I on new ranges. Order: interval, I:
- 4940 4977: 5614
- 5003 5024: 2555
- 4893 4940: 6593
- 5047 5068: 3098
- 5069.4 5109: 5407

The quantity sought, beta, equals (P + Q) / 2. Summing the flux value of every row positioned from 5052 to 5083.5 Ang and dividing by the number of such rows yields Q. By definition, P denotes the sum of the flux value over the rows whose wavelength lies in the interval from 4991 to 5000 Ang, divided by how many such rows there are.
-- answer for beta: 12.1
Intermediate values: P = 12.0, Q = 12.2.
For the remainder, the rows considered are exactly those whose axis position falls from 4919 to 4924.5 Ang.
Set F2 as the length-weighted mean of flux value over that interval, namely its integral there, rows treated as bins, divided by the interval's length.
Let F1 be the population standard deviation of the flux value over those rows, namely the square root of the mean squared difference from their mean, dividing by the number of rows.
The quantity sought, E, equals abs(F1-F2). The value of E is 9.5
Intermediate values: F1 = 0.7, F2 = 10.2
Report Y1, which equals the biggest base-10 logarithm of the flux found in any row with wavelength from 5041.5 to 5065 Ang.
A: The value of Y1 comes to 1.12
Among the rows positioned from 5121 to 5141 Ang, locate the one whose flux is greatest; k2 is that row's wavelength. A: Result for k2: 5126.36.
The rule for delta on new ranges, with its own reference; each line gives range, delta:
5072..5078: 5073.52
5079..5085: 5080.53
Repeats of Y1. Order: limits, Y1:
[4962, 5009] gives 1.16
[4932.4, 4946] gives 1.15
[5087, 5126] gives 1.13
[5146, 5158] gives 1.11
